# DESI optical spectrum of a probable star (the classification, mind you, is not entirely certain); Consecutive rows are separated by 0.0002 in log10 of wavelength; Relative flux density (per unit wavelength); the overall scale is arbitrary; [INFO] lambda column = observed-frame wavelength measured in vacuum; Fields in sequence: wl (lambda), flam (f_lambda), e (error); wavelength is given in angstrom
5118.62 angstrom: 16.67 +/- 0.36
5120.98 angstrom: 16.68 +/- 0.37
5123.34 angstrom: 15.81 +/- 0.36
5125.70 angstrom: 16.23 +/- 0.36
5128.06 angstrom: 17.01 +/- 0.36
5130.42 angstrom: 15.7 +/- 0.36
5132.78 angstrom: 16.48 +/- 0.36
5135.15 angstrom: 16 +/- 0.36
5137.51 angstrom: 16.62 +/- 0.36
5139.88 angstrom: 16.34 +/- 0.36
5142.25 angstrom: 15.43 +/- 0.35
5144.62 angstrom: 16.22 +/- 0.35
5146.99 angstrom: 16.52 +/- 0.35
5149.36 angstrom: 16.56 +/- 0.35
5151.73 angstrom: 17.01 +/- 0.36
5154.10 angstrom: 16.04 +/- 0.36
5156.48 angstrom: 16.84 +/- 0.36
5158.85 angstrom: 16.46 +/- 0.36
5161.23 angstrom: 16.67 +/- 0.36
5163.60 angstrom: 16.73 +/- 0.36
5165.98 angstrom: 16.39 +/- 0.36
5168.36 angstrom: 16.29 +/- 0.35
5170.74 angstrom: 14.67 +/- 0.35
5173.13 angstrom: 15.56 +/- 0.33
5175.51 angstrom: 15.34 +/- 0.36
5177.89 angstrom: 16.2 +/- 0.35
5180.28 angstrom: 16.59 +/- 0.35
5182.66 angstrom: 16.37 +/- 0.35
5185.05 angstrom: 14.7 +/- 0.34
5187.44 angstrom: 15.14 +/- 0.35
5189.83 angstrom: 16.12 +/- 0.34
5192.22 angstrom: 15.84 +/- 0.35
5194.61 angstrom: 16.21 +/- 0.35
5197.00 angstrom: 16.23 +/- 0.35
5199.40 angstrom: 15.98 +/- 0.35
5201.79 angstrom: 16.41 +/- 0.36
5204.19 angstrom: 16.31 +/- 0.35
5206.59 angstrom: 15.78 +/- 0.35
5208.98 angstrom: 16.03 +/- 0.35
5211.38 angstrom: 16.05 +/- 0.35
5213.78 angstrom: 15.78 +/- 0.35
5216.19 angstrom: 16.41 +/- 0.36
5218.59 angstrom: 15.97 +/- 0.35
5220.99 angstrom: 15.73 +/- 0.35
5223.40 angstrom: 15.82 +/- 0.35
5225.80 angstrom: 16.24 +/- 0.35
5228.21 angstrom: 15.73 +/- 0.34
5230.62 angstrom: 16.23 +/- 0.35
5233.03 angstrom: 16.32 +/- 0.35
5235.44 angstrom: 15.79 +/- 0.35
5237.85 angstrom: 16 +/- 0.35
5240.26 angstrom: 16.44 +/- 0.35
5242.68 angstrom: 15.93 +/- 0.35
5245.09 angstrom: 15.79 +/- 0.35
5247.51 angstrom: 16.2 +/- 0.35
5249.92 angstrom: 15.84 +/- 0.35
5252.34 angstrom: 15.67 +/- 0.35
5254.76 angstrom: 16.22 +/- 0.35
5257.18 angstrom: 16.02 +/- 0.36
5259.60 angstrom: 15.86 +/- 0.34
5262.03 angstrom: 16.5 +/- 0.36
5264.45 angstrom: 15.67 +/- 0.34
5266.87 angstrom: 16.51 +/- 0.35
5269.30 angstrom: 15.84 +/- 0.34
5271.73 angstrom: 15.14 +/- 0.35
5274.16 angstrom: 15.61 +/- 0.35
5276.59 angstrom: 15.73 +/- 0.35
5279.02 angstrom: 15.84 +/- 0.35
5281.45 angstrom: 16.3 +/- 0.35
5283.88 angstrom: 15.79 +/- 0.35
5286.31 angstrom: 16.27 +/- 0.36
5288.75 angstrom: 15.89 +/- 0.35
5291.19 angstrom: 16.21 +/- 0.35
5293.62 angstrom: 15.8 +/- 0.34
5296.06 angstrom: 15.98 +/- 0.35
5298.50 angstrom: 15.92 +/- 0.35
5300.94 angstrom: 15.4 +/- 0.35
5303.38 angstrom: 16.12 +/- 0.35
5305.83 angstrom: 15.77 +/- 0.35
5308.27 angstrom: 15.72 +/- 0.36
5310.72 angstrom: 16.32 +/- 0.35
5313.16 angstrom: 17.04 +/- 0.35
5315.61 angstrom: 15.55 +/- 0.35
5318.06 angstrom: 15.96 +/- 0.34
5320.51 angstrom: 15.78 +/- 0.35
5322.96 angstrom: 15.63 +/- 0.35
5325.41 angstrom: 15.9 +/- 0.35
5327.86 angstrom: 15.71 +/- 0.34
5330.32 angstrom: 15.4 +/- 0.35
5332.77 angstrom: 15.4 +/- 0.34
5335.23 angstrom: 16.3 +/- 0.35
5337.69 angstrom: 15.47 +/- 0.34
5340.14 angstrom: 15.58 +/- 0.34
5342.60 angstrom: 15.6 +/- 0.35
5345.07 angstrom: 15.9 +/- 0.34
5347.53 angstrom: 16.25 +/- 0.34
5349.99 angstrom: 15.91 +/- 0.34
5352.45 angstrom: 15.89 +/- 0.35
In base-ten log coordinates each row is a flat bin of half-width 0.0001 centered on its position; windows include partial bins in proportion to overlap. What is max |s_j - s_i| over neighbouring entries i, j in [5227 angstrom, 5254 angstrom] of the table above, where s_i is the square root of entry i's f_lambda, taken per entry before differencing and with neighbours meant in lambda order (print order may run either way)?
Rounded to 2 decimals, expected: 0.07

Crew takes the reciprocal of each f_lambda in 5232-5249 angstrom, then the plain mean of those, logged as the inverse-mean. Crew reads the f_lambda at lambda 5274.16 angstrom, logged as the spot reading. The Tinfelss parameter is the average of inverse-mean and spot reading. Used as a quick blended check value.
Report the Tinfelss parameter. 7.84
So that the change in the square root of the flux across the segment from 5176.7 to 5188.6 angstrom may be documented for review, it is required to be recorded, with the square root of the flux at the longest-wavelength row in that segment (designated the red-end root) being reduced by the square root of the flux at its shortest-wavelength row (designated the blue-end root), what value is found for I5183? -0.13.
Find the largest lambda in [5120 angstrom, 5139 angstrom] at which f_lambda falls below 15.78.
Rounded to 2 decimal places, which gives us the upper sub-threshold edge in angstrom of 5130.42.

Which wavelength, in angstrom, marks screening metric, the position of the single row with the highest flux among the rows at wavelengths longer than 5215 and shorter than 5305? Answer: 5266.87 angstrom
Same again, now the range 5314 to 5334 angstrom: 5318.06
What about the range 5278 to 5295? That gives 5281.45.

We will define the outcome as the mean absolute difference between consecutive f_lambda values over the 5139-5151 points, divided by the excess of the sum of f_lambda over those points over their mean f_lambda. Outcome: 0.008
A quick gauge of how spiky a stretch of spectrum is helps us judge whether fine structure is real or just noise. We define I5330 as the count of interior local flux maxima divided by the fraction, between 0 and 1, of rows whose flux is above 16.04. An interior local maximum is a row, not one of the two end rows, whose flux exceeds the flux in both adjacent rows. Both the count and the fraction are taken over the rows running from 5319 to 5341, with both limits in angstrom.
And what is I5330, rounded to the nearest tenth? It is 18.0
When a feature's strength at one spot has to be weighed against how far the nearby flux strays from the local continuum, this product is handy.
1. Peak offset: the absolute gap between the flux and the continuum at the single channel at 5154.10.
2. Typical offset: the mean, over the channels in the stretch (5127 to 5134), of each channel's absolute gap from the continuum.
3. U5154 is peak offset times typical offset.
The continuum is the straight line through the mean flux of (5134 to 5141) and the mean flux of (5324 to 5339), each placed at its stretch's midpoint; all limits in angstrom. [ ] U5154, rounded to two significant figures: 0.11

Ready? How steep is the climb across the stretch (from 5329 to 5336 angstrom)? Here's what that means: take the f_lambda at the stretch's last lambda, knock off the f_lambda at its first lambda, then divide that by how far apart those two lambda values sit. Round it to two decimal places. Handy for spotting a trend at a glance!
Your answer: 0.18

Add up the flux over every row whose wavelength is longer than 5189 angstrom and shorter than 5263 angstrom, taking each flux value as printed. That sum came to 497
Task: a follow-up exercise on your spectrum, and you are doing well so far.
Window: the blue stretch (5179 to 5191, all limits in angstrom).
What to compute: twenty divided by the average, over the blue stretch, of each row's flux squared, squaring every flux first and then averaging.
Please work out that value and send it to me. 0.080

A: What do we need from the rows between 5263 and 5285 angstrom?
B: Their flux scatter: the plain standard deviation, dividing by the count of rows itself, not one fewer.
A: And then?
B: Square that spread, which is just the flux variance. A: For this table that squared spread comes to 0.14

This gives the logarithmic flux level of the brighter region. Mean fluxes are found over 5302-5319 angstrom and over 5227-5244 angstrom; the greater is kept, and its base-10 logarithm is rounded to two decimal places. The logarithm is 1.21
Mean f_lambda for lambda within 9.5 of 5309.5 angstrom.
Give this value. 16.0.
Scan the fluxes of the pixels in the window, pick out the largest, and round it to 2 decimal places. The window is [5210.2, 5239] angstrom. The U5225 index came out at 16.41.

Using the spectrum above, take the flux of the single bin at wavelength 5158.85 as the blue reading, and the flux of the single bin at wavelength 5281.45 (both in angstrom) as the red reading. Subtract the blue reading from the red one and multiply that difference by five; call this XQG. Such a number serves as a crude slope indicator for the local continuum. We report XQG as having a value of -0.8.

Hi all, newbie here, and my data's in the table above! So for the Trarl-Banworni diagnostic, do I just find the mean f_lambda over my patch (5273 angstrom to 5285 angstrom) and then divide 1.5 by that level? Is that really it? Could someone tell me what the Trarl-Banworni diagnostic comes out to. 0.0946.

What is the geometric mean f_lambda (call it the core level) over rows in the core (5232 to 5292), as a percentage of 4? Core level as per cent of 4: 399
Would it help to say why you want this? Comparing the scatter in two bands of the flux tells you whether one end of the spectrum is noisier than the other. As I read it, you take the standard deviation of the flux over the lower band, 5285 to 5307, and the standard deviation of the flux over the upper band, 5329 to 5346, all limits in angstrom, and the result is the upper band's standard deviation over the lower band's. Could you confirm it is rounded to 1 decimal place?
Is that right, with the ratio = 1.2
